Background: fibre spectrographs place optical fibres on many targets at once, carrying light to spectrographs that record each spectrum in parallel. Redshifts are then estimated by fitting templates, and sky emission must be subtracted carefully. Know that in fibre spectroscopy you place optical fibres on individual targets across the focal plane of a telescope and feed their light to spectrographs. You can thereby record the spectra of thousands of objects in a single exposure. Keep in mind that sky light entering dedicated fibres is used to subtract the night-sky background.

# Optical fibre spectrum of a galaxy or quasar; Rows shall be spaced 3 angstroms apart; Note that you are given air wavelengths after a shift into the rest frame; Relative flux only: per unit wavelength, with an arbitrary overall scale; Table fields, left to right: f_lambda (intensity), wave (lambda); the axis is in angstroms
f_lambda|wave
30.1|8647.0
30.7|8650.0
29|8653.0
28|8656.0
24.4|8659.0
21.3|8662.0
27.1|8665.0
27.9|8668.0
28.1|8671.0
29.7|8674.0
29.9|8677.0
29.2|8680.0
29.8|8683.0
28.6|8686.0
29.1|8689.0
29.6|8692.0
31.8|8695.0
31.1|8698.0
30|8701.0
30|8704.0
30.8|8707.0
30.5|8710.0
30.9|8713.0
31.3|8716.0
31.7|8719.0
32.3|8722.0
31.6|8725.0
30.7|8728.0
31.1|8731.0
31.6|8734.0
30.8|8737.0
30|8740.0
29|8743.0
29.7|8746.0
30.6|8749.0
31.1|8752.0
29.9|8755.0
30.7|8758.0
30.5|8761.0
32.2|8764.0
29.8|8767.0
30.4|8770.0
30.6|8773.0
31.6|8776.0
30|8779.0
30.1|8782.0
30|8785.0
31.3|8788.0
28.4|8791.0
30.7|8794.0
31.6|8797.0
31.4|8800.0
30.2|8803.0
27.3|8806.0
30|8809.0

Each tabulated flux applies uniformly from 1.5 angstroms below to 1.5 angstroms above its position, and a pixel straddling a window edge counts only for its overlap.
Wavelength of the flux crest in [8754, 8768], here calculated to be 8764.0 angstroms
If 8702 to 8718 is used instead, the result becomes 8716.0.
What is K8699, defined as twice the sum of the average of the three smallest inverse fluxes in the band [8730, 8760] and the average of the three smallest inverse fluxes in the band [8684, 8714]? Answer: 0.128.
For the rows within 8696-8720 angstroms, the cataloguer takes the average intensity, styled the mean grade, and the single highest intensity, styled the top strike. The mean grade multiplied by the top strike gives 976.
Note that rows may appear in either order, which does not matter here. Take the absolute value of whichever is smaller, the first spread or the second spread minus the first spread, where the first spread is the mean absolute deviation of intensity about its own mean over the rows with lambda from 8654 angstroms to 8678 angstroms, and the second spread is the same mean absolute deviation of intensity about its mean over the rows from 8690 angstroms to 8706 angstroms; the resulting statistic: 1.34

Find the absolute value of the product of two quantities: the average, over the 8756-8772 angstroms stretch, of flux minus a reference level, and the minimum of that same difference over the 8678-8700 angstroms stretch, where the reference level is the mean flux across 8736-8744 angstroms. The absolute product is 1.0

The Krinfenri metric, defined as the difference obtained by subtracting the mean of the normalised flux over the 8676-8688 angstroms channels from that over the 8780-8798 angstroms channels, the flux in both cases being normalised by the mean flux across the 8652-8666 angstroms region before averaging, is 0.04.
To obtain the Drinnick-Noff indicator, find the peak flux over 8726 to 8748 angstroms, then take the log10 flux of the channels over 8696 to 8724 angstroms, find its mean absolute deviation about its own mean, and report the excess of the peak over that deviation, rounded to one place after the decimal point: 31.6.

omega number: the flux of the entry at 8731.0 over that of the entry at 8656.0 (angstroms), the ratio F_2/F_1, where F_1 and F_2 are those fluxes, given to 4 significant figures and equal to 1.111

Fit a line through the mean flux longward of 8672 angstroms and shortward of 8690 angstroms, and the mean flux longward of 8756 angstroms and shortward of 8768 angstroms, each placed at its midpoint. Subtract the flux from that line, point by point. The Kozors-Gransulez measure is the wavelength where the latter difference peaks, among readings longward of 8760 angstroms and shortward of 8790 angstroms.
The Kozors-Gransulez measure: 8785.0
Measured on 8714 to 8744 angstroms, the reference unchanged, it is 8743.0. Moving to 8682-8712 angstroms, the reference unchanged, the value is 8686.0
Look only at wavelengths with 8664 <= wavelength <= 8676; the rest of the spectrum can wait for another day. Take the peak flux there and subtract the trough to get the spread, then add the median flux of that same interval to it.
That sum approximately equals 30.6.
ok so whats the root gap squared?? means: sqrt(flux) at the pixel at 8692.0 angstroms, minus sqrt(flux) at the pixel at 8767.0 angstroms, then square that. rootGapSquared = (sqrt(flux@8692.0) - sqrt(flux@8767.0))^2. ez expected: 0.000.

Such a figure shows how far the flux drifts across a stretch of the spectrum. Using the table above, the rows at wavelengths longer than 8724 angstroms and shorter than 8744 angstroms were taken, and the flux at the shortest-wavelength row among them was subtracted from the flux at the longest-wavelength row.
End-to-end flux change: -2.6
